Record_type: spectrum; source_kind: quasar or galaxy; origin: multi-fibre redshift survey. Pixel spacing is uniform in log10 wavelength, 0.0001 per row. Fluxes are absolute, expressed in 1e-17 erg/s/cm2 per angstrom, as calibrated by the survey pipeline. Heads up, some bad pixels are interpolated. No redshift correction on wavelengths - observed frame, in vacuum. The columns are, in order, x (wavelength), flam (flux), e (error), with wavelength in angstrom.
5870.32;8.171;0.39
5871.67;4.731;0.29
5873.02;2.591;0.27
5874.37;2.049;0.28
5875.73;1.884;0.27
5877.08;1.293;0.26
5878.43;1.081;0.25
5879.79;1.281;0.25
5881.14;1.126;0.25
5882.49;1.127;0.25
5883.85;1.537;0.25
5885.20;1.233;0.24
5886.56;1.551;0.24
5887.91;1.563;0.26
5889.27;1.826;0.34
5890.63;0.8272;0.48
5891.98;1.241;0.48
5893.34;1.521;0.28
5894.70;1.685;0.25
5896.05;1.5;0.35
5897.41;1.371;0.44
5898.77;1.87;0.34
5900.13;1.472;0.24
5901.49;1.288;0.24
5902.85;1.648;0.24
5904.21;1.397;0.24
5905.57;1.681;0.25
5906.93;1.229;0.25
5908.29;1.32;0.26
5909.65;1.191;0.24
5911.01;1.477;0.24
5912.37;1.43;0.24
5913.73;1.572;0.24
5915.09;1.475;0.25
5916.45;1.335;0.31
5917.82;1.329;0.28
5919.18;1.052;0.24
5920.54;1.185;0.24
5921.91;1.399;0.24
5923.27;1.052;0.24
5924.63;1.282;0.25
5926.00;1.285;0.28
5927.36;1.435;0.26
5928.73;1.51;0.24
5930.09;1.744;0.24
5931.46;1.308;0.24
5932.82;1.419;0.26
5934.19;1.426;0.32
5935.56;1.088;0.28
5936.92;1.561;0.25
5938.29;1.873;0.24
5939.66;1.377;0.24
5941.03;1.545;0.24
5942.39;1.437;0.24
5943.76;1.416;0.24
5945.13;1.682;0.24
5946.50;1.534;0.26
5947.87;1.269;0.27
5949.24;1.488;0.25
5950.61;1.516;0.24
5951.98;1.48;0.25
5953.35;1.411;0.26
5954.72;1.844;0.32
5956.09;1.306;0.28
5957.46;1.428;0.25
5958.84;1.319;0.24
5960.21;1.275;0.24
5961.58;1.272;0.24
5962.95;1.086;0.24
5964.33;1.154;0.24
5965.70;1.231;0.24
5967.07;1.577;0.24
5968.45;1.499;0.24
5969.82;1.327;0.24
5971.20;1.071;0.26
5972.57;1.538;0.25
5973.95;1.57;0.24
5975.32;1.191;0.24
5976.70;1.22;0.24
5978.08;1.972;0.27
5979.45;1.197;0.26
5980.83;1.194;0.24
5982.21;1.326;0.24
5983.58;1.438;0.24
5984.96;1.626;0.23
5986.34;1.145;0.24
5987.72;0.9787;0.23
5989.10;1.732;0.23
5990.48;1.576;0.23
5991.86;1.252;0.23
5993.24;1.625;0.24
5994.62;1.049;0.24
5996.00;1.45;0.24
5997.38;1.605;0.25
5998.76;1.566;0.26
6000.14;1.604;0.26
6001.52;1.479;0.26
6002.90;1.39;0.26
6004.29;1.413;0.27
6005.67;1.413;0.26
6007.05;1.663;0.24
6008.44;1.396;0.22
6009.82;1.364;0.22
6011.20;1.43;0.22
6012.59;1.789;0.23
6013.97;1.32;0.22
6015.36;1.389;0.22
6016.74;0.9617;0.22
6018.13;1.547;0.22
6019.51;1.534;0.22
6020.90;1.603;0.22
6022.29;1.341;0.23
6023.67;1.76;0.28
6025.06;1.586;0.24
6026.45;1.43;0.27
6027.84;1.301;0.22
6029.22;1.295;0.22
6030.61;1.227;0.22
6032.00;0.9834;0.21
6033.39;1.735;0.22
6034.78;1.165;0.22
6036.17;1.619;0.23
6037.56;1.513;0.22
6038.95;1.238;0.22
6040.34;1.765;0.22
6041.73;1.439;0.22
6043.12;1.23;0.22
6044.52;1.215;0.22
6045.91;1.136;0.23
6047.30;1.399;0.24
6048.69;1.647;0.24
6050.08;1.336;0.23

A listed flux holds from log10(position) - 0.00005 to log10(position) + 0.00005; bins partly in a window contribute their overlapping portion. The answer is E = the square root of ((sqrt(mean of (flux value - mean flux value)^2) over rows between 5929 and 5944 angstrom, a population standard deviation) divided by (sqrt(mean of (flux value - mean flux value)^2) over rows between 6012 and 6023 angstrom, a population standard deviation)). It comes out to 0.93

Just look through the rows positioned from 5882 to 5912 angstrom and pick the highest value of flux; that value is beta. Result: 1.87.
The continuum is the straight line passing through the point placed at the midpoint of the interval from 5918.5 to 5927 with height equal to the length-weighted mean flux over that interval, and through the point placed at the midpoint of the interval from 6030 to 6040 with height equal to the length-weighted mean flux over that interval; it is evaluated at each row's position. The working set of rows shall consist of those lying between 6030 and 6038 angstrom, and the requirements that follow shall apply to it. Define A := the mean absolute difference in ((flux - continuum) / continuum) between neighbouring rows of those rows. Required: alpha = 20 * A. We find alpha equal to 6.2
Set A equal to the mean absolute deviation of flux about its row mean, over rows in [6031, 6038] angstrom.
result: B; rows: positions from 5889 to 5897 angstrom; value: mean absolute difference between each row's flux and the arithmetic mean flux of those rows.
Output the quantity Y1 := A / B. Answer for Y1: 1.0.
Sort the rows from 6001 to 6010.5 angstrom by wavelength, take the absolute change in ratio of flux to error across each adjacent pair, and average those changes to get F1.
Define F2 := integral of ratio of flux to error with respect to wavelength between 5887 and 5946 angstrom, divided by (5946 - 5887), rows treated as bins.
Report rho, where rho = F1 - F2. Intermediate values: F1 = 0.5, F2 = 5.4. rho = -4.9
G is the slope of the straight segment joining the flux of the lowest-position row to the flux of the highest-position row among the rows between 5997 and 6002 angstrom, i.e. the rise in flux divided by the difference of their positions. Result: -0.030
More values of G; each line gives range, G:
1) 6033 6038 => -0.053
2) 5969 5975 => 0.059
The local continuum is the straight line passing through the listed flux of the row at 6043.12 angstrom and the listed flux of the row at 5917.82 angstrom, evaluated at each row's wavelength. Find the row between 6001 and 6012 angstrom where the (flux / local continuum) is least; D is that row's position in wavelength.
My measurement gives 6009.82 angstrom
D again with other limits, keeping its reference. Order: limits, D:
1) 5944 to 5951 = 5947.87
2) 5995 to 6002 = 5996.00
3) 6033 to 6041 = 6034.78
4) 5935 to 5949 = 5935.56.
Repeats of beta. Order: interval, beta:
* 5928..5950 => 1.873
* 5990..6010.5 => 1.663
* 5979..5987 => 1.626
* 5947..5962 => 1.844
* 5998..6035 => 1.789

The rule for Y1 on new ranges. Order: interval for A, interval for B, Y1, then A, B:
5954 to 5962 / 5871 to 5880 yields 0.2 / 0.152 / 0.87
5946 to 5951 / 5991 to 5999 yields 0.5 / 0.091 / 0.18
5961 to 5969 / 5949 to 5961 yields 1.4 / 0.157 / 0.12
